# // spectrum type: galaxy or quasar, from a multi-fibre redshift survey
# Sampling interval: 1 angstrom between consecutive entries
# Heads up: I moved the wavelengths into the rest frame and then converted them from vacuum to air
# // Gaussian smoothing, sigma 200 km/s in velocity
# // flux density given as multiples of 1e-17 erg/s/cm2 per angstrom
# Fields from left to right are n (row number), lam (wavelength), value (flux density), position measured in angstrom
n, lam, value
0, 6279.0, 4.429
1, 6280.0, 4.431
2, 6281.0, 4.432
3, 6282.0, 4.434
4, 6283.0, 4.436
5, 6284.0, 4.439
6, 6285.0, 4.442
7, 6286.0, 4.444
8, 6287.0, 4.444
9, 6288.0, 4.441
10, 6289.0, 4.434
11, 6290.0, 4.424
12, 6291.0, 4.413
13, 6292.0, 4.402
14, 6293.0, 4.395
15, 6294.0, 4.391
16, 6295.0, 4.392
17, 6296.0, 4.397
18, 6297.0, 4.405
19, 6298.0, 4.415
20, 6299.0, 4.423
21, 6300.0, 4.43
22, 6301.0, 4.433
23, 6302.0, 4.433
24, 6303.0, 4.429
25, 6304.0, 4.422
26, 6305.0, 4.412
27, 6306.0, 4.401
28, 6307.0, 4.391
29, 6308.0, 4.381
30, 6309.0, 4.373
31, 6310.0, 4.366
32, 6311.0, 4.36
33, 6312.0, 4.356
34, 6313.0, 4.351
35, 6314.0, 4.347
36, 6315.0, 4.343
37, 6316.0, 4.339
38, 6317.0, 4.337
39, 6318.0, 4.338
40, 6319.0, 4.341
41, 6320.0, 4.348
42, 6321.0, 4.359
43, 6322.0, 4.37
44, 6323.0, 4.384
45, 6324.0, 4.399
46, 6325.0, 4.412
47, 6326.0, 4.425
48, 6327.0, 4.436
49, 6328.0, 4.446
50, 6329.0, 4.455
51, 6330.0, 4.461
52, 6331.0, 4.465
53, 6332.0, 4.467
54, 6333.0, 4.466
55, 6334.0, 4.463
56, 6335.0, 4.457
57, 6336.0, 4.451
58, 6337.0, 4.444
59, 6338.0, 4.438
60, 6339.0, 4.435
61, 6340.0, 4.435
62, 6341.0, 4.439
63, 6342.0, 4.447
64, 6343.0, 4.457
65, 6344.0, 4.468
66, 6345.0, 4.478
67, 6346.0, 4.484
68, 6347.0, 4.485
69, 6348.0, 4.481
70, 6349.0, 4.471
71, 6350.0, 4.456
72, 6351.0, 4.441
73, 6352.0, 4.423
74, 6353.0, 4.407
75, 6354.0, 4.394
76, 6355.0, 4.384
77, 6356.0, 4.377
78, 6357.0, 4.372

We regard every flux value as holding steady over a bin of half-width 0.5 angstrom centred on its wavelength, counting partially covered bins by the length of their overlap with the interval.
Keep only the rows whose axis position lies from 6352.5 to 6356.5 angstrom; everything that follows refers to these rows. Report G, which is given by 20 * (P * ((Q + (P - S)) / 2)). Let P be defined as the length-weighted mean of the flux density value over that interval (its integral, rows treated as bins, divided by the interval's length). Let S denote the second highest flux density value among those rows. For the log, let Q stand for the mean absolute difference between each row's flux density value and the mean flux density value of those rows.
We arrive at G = 0.29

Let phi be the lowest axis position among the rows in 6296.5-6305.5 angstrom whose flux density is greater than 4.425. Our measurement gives 6300.0 angstrom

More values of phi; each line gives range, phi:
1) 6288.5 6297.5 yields 6289.0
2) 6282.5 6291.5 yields 6283.0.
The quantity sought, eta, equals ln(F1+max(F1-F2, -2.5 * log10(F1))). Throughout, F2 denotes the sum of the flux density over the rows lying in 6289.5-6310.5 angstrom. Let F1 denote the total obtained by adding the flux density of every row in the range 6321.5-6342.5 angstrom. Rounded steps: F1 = 93.2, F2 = 92.5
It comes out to 4.542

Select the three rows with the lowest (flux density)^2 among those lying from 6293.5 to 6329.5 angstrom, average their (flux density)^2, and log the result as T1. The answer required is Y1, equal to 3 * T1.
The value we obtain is 56.5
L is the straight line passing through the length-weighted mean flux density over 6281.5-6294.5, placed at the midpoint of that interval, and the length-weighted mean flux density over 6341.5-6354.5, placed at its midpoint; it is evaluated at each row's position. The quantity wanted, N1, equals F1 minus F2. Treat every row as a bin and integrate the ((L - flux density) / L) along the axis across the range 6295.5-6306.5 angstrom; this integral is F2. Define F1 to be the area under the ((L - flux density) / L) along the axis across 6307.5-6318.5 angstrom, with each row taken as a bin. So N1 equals 0.17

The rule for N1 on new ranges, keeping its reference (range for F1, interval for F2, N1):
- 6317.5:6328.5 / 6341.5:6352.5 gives 0.16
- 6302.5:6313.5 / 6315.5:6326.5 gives -0.06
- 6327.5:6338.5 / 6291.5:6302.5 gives -0.07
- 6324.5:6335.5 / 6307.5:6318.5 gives -0.22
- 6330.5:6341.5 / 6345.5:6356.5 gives -0.05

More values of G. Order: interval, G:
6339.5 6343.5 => 0.22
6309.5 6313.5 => 0.13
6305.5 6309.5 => 0.22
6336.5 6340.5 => 0.13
